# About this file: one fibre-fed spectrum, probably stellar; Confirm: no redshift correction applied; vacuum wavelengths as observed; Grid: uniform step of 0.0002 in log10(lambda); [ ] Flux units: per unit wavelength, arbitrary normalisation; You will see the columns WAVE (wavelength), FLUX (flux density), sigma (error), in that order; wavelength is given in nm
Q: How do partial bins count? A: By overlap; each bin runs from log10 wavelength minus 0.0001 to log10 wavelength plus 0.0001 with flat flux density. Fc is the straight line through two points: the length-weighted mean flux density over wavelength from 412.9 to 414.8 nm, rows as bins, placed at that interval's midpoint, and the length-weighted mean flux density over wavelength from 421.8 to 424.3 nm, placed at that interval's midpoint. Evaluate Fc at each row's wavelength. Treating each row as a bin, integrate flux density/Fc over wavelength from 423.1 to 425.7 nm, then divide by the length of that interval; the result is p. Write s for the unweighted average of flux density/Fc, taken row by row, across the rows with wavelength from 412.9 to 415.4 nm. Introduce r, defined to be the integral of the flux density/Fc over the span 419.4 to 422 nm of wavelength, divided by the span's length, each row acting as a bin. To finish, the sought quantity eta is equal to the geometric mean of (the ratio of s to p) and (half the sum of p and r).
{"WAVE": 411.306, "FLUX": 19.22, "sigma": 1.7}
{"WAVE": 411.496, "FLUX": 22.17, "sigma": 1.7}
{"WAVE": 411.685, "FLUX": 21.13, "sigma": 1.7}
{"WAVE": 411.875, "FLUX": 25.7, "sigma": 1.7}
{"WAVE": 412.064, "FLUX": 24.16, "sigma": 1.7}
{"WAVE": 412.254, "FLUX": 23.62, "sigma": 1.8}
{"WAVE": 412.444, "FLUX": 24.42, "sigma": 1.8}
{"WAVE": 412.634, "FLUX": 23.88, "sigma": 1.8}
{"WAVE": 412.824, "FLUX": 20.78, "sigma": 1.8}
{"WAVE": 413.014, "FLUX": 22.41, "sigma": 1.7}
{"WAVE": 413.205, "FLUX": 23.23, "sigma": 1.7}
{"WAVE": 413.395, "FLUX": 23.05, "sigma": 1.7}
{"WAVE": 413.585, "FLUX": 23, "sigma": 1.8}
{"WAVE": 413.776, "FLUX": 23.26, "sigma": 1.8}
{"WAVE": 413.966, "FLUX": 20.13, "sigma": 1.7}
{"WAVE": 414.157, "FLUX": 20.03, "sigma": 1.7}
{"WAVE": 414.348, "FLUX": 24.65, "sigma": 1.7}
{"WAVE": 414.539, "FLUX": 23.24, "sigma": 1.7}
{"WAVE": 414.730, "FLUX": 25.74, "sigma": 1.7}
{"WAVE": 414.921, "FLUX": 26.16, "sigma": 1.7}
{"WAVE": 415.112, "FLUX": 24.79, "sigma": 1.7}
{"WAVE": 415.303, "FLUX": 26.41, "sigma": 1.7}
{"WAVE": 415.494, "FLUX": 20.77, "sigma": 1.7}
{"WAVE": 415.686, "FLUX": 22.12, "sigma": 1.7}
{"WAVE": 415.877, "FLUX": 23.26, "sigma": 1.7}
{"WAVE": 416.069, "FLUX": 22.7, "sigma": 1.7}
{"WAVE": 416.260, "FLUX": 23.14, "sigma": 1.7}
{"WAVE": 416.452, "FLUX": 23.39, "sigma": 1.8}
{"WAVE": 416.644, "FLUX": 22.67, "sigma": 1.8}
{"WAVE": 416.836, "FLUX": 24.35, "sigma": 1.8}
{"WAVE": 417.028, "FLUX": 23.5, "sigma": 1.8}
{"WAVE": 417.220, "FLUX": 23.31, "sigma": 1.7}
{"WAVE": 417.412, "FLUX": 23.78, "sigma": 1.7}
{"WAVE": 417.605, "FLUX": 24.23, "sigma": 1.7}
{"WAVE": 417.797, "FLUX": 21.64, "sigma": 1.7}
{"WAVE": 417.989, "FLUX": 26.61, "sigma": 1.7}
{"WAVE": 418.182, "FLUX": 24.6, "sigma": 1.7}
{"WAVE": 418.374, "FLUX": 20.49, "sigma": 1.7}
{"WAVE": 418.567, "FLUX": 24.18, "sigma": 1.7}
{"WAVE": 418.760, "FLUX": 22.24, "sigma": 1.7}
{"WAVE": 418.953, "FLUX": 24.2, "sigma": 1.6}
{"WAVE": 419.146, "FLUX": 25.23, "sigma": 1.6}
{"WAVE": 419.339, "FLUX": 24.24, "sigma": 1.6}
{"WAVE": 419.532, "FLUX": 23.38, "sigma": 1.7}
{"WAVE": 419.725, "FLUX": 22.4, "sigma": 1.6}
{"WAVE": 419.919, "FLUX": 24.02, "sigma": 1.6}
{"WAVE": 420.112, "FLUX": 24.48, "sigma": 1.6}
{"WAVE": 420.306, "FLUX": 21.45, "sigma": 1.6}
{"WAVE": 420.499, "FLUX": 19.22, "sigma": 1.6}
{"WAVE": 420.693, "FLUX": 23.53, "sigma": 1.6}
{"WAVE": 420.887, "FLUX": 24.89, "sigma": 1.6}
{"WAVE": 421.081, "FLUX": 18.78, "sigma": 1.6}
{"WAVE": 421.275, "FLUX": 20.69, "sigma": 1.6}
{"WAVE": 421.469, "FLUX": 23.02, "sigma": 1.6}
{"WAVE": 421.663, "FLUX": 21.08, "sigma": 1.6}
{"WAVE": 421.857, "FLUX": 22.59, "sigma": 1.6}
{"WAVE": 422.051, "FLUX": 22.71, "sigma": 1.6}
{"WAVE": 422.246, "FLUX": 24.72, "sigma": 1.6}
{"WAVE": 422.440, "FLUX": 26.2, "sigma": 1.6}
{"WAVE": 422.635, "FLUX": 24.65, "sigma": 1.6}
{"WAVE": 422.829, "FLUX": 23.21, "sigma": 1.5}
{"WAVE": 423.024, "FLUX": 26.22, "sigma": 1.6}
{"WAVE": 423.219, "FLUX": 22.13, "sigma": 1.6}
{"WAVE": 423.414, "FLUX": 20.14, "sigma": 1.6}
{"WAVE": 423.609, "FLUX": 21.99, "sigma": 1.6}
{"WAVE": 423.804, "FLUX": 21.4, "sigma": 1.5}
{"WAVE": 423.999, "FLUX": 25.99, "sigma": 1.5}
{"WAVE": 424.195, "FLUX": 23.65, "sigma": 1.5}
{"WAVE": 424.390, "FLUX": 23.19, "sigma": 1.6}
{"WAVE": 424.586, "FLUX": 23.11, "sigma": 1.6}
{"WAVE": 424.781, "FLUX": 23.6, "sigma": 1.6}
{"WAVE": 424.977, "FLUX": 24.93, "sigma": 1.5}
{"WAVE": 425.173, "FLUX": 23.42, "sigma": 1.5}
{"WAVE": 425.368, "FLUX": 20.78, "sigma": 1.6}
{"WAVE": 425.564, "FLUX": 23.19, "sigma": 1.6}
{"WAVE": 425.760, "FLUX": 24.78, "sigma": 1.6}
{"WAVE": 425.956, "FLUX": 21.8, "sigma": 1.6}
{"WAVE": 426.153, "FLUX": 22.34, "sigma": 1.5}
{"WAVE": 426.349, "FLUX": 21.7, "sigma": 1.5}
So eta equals 1.011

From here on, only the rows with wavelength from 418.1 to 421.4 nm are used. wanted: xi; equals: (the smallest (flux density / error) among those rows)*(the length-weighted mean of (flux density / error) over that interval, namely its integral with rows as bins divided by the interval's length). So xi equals 165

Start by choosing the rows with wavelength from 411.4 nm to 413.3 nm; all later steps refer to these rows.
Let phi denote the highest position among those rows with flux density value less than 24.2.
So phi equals 413.205 nm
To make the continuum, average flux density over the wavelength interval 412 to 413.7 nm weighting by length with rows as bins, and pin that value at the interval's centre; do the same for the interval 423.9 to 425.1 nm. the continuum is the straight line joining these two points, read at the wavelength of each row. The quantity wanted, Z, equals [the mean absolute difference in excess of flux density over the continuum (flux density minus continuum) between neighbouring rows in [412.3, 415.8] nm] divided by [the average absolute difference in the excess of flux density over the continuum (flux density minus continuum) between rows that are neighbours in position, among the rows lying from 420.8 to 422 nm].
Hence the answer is 0.6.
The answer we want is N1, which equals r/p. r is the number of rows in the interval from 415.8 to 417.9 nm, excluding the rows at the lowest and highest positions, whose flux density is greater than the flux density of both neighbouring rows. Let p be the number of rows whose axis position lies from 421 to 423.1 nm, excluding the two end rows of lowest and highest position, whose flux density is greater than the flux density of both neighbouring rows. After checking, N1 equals 1.5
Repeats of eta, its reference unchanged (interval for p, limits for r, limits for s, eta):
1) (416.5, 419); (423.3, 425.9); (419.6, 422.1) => 0.965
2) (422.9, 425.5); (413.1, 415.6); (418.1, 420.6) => 1.008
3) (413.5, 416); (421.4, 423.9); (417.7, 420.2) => 1.001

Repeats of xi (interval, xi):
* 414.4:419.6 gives 168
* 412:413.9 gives 152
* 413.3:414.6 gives 153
